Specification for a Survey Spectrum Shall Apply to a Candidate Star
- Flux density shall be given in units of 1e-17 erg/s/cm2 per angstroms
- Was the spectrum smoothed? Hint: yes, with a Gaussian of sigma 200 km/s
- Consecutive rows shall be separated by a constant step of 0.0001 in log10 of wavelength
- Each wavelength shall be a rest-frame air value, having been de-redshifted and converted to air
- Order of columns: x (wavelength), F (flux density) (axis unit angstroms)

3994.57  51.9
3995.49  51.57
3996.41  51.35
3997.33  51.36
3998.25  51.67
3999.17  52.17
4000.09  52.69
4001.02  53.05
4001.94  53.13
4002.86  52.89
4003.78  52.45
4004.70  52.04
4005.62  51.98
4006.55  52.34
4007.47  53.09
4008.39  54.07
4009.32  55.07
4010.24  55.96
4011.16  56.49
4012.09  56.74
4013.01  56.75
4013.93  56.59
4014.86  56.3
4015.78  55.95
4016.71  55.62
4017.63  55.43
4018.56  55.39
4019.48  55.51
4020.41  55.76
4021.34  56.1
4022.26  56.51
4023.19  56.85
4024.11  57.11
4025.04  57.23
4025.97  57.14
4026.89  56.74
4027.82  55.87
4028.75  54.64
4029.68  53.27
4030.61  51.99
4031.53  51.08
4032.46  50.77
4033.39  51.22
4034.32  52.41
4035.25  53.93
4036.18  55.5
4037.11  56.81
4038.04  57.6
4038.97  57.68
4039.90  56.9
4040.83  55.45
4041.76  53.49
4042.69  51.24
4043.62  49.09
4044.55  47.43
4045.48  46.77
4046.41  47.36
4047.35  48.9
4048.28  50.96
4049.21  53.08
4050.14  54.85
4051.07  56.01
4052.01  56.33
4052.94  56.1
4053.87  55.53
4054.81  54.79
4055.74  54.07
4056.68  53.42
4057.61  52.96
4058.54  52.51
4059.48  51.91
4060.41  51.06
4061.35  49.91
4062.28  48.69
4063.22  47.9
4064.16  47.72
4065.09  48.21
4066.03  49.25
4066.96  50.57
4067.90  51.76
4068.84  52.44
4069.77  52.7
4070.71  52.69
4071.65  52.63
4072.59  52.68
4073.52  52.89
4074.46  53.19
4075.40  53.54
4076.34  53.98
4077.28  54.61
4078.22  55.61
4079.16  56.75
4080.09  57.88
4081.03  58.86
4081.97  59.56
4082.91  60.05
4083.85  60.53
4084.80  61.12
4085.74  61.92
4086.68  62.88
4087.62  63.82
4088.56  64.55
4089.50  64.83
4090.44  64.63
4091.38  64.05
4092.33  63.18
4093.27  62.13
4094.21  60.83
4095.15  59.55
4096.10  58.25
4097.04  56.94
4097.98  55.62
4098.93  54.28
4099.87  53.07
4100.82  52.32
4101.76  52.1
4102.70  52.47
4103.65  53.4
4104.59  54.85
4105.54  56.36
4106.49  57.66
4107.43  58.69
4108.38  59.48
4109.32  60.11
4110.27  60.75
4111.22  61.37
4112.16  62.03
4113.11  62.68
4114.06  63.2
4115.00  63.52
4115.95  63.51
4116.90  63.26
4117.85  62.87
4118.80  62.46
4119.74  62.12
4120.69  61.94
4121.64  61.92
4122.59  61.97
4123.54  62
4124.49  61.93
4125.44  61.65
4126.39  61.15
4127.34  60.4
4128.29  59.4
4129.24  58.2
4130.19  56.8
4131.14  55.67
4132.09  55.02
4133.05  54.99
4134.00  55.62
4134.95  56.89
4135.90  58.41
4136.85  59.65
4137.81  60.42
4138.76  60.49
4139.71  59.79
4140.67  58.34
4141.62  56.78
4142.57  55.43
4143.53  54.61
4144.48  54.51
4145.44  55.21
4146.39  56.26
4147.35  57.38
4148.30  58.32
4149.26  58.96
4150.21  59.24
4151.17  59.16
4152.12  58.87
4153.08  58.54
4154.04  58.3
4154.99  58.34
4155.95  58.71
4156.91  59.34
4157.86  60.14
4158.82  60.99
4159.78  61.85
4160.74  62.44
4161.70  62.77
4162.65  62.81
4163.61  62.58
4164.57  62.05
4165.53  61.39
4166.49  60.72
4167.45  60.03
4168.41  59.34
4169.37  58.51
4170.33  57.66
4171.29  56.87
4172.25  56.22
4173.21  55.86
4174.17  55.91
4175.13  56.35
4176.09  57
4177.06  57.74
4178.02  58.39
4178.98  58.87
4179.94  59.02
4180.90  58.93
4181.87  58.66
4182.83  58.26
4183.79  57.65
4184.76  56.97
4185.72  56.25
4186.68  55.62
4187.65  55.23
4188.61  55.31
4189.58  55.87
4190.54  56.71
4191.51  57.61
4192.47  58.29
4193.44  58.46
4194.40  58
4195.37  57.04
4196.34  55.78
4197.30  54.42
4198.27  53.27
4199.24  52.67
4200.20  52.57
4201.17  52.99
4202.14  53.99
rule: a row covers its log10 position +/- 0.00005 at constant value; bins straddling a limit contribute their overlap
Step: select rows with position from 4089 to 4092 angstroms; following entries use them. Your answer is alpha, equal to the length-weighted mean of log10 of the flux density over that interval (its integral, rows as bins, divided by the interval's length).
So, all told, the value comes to 1.81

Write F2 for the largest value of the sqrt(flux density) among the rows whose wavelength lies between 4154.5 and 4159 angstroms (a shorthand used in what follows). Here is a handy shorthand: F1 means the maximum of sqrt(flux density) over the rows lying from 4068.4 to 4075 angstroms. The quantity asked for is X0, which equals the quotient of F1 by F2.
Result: 0.93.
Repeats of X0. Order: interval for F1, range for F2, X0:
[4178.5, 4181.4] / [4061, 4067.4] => 1.08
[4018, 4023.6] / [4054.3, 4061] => 1.02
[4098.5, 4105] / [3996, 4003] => 1.02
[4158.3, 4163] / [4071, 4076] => 1.08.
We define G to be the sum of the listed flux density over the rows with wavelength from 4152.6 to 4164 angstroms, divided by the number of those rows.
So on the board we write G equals 60.6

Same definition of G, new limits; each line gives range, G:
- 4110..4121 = 62.5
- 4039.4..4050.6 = 51.3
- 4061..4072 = 50.4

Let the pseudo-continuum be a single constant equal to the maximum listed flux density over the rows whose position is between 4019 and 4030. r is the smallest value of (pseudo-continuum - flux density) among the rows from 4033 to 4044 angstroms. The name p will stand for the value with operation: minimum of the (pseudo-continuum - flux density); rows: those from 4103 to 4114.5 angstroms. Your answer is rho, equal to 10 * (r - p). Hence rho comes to 55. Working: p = -6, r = 0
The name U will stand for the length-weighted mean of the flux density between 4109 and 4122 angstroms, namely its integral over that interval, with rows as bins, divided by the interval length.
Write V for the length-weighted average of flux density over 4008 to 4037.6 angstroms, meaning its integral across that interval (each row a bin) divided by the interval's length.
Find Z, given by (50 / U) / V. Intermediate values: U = 62.3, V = 55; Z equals 0.0145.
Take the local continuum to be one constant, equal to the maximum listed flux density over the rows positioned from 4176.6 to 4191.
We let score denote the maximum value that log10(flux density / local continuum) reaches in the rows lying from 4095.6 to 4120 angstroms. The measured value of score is 0.032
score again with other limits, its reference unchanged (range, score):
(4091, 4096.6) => 0.036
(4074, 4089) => 0.039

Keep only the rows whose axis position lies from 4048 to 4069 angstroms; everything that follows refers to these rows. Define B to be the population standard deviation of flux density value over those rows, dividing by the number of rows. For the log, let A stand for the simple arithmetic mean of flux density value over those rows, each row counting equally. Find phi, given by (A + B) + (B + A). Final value 110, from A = 52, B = 2.7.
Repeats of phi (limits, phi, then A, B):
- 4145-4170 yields 123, 60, 2.0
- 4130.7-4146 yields 118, 57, 2.1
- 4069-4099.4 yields 125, 58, 4.2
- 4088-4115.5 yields 126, 59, 4.1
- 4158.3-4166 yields 125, 62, 0.6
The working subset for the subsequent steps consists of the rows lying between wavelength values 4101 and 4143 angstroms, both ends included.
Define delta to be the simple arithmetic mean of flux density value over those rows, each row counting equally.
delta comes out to 59.3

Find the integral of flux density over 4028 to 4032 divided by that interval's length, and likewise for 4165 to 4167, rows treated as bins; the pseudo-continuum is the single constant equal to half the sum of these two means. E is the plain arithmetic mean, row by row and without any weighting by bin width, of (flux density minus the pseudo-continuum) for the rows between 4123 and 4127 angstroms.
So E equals 5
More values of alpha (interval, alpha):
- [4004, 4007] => 1.72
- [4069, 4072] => 1.72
